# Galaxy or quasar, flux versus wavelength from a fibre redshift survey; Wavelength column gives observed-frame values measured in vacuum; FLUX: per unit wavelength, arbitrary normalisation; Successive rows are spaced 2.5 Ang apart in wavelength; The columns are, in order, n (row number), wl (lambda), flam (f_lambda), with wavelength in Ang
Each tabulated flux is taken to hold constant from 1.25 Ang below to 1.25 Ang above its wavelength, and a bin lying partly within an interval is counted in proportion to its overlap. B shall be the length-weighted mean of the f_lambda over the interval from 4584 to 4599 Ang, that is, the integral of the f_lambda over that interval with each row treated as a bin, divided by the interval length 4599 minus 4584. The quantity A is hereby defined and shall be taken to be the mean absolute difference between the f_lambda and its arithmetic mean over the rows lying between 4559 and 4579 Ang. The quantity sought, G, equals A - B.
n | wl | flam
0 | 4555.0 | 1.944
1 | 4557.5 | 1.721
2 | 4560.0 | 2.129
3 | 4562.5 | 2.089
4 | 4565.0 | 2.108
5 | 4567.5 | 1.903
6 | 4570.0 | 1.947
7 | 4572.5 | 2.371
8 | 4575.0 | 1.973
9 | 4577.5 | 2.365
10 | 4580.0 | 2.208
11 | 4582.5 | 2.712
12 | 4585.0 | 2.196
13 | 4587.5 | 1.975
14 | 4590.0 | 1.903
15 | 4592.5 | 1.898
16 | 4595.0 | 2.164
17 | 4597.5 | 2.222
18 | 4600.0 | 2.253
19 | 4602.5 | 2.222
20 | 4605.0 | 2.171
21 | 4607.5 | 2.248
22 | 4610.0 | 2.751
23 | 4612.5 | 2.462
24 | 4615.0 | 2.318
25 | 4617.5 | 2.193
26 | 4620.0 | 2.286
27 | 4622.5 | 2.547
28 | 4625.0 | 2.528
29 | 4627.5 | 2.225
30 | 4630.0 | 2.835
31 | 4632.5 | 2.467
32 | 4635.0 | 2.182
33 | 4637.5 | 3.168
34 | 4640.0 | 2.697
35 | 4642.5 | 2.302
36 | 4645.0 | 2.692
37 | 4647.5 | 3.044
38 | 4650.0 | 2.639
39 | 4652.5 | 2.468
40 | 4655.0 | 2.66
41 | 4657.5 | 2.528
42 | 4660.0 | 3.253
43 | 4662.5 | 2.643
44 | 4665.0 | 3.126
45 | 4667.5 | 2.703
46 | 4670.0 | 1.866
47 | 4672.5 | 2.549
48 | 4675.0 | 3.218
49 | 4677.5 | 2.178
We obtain -1.93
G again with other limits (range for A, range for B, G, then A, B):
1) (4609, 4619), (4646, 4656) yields -2.53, 0.18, 2.7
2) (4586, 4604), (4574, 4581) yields -2.05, 0.14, 2.2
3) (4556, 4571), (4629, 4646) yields -2.49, 0.13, 2.6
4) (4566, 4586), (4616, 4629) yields -2.16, 0.20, 2.4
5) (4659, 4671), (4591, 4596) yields -1.64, 0.38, 2.0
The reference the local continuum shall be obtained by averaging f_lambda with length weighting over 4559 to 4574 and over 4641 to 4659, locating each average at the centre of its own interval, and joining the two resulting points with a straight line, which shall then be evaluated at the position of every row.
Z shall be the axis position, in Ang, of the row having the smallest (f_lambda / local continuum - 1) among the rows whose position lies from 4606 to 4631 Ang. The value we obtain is 4627.5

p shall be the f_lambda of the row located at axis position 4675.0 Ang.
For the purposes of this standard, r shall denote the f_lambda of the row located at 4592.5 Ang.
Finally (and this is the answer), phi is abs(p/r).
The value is 1.70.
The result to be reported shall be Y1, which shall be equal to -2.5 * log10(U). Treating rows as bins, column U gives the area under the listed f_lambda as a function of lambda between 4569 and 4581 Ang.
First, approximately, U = 26.1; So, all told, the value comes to -3.54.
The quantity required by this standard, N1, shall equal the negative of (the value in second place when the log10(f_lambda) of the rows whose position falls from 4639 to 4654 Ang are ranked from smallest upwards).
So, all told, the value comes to -0.39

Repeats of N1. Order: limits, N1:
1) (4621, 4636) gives -0.35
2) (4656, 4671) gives -0.40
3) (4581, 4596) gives -0.28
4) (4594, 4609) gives -0.34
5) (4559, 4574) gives -0.29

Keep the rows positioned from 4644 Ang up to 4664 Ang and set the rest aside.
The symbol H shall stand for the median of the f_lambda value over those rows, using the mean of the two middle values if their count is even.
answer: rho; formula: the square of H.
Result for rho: 7.0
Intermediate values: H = 2.7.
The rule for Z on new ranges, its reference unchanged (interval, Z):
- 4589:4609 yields 4592.5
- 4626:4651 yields 4635.0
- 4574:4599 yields 4592.5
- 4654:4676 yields 4670.0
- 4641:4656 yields 4642.5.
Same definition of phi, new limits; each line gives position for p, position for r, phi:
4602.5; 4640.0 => 0.82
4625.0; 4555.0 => 1.30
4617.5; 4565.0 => 1.04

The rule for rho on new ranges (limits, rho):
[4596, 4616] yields 5.1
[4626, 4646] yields 6.7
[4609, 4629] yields 5.7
